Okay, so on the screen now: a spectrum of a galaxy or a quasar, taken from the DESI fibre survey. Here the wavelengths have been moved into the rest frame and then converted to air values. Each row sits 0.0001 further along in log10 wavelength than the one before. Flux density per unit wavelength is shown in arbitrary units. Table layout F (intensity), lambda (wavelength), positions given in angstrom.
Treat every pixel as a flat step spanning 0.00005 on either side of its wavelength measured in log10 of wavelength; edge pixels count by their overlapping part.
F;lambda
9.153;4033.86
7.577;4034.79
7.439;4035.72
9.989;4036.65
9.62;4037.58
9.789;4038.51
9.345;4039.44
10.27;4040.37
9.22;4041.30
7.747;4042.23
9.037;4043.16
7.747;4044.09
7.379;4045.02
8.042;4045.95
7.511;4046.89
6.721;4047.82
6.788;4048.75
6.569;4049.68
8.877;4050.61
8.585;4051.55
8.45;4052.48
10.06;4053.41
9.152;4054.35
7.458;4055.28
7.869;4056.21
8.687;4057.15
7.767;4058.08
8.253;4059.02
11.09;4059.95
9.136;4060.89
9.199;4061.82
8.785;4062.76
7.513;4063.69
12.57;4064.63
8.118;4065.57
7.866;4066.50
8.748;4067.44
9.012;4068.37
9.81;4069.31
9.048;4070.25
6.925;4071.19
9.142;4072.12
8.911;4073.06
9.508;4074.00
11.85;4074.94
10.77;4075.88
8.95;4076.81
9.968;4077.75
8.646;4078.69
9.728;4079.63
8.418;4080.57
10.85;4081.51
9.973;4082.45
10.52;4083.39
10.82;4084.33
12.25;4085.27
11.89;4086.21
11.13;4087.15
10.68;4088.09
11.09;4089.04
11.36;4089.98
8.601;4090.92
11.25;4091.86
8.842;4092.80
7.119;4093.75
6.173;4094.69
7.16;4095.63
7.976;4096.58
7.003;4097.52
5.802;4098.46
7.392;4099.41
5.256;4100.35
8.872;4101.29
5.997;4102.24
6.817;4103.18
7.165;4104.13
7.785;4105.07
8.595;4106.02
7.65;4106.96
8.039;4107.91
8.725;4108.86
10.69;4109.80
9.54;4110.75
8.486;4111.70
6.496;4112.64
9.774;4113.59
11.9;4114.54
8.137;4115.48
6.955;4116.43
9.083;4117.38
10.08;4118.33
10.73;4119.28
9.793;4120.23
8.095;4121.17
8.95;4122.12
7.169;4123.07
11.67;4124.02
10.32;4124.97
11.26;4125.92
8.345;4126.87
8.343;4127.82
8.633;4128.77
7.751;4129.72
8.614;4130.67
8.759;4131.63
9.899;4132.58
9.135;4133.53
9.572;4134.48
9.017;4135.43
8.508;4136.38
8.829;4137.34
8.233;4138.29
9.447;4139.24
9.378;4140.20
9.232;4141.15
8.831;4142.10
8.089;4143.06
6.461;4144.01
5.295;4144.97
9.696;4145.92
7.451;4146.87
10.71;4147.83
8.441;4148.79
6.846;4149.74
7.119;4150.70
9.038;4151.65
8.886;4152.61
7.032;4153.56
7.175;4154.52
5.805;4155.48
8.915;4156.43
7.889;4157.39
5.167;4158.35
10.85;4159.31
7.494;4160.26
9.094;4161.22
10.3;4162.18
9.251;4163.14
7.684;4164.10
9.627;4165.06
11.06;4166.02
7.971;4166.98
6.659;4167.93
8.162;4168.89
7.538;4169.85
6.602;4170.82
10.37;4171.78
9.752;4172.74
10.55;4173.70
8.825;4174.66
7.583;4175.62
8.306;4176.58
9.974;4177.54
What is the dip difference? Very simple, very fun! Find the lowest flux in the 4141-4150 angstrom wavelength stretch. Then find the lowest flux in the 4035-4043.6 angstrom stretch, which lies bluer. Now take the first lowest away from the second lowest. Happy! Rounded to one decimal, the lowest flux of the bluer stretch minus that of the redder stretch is 2.1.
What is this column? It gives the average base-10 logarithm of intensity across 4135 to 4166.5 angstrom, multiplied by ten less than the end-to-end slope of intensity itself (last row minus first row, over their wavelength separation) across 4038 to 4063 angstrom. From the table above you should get -9.2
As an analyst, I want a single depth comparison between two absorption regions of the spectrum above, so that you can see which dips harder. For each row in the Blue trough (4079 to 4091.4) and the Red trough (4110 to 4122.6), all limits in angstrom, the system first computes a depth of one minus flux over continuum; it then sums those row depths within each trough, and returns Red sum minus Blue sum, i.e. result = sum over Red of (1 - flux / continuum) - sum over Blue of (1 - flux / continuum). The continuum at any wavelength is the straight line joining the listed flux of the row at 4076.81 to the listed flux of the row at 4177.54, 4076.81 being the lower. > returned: 2.6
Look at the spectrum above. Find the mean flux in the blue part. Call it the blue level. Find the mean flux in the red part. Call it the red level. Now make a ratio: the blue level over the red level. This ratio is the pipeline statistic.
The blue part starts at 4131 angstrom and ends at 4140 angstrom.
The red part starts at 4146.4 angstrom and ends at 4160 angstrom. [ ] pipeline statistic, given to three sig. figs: 1.14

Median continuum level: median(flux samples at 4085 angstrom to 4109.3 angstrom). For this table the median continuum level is 8.01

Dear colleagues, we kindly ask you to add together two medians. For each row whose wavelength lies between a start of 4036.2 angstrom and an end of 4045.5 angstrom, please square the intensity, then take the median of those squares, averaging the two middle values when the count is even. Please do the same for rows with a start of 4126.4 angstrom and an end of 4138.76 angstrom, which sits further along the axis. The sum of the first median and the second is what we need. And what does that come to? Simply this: 161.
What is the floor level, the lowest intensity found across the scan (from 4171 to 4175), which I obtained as 8.825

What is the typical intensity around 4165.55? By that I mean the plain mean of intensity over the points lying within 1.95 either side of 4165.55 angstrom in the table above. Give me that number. 9.1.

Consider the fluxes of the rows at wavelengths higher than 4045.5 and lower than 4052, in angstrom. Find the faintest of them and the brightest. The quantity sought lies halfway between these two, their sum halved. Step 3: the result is 7.7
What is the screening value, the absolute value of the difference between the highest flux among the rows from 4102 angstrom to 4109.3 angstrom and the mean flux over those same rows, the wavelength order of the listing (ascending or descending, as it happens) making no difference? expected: 1.1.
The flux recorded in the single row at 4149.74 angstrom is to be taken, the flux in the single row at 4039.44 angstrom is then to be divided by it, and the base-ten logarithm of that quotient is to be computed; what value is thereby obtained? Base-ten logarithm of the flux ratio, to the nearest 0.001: 0.135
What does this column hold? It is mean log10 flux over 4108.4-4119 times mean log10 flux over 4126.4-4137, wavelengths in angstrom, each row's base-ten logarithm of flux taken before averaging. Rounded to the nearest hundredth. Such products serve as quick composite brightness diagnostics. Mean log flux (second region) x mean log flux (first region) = 0.90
